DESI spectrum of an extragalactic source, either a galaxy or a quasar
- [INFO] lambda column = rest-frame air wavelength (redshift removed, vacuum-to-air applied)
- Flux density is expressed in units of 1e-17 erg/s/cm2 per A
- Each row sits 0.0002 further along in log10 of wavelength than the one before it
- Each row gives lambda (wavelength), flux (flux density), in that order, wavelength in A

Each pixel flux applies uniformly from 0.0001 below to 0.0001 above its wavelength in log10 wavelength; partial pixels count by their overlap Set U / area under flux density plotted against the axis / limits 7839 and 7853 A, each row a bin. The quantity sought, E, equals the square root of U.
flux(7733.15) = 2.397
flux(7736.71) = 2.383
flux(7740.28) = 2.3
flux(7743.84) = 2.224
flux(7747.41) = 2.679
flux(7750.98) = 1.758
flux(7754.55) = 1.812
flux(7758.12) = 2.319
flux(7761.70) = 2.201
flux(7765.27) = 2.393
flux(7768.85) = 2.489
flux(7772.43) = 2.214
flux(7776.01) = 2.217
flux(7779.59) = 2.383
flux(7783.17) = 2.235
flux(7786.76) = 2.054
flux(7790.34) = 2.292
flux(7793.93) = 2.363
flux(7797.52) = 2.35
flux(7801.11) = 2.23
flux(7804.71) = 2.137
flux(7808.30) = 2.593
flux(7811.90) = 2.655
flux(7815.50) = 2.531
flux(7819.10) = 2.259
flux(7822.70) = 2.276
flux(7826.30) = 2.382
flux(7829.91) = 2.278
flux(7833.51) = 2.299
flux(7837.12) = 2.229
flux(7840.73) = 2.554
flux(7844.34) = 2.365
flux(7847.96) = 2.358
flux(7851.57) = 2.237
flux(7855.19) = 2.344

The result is 5.77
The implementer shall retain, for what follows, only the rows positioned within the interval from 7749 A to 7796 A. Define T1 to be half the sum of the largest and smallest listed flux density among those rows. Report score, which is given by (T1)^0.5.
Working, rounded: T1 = 2.12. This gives 1.46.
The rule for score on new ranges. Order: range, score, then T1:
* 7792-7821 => 1.55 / 2.40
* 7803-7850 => 1.55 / 2.40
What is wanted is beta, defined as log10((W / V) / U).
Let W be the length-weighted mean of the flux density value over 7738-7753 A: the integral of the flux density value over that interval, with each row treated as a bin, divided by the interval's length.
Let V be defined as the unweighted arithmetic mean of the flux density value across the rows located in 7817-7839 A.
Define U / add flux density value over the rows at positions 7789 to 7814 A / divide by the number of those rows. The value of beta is -0.39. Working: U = 2.37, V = 2.29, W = 2.24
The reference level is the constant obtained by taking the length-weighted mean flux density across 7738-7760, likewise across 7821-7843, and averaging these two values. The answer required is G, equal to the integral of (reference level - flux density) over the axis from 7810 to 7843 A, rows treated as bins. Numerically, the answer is -4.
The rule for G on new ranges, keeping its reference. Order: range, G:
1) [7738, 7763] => 2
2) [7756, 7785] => -1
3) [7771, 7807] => 0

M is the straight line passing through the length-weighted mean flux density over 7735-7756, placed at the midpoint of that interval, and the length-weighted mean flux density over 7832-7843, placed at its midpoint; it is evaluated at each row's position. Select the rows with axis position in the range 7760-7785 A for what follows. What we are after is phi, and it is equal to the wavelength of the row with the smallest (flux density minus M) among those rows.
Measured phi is 7776.01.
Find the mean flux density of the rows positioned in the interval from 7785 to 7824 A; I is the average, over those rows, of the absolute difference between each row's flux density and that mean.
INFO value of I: 0.144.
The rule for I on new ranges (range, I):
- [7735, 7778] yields 0.178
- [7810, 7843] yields 0.130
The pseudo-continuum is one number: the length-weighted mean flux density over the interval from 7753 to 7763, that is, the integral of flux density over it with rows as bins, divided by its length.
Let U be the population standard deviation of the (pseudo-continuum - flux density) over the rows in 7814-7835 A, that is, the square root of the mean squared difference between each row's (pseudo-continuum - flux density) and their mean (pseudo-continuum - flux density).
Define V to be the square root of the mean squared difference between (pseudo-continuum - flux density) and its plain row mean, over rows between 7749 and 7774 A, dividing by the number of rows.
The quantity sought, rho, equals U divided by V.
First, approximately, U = 0.095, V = 0.26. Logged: 0.4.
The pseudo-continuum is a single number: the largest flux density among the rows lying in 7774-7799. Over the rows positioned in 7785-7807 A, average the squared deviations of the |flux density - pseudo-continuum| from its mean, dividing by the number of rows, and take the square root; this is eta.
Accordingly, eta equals 0.11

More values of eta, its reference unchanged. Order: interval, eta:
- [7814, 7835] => 0.05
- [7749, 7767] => 0.26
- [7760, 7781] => 0.08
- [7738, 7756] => 0.22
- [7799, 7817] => 0.05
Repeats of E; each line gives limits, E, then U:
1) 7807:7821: 5.92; 35.1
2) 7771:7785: 5.63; 31.7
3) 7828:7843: 5.93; 35.1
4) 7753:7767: 5.53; 30.6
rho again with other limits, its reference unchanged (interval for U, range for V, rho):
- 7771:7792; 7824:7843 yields 0.9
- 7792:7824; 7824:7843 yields 1.5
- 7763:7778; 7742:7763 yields 0.4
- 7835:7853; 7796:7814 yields 0.6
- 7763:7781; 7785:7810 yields 0.7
